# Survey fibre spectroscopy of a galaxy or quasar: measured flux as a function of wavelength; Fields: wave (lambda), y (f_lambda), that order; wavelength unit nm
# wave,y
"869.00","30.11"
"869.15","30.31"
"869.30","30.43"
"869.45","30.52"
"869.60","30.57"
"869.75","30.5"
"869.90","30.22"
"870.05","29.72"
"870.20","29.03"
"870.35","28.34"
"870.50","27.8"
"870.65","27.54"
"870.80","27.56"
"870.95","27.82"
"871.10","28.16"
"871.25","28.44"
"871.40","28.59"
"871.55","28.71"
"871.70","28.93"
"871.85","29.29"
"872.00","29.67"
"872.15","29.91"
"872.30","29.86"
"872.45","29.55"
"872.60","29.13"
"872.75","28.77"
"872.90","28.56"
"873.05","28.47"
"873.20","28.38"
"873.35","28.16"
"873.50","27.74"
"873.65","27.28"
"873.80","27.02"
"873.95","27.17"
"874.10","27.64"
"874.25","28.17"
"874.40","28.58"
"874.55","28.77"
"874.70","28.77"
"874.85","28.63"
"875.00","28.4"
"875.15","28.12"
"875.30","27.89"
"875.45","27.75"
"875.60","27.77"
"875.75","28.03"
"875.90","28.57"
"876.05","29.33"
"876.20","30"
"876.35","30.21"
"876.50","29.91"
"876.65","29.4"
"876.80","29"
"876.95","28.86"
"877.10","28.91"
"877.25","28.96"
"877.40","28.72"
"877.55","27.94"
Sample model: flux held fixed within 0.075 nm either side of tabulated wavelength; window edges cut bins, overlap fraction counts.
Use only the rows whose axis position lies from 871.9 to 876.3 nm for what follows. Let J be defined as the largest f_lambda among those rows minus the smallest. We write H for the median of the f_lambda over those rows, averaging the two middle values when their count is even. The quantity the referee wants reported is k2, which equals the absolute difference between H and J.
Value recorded 25.5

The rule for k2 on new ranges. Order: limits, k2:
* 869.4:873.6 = 25.7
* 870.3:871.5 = 26.9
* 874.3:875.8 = 27.2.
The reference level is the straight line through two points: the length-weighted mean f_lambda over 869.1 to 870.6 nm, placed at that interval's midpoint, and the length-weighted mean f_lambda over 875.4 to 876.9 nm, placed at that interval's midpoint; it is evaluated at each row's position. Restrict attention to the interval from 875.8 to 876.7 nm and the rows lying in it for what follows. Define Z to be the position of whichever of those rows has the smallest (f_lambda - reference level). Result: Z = 875.90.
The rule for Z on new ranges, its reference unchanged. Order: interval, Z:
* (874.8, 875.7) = 875.45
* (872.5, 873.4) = 873.35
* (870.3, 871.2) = 870.65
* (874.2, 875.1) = 874.25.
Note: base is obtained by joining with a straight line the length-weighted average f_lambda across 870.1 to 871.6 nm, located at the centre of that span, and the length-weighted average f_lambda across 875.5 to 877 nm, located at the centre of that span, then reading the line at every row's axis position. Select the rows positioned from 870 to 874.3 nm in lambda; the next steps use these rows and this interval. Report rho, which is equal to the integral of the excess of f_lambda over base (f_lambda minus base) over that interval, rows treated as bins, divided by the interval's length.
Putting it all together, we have 0.0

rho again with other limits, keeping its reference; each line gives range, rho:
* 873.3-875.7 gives -0.8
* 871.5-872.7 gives 1.0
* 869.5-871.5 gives 0.7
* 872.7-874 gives -0.7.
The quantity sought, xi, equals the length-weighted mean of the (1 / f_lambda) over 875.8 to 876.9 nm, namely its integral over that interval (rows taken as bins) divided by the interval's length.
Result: 0.0340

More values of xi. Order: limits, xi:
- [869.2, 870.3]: 0.0332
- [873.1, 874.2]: 0.0362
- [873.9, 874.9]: 0.0354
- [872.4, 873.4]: 0.0348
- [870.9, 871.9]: 0.0350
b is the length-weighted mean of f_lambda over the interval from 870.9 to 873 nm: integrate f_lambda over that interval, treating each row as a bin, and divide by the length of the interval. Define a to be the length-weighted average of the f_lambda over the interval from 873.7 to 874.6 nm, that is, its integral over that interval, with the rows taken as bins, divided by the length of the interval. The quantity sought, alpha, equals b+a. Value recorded 56.8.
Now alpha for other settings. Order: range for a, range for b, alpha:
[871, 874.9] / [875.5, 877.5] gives 57.6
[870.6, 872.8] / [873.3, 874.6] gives 56.6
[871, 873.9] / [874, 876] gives 56.9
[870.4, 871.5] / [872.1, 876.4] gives 56.5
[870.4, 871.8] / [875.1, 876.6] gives 57.0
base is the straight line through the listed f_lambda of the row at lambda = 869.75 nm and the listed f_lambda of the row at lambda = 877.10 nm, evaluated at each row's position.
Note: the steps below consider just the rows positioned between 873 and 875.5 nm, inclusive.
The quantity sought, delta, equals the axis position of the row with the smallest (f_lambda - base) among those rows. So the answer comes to 873.80 nm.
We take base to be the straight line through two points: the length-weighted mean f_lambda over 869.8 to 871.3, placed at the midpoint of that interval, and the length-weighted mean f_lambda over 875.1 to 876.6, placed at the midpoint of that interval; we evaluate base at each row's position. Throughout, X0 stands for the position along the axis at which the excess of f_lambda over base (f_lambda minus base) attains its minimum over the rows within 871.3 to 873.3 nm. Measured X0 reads 873.20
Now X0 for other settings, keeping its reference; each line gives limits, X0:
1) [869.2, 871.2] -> 870.65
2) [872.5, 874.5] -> 873.80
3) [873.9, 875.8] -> 873.95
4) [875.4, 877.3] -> 875.45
